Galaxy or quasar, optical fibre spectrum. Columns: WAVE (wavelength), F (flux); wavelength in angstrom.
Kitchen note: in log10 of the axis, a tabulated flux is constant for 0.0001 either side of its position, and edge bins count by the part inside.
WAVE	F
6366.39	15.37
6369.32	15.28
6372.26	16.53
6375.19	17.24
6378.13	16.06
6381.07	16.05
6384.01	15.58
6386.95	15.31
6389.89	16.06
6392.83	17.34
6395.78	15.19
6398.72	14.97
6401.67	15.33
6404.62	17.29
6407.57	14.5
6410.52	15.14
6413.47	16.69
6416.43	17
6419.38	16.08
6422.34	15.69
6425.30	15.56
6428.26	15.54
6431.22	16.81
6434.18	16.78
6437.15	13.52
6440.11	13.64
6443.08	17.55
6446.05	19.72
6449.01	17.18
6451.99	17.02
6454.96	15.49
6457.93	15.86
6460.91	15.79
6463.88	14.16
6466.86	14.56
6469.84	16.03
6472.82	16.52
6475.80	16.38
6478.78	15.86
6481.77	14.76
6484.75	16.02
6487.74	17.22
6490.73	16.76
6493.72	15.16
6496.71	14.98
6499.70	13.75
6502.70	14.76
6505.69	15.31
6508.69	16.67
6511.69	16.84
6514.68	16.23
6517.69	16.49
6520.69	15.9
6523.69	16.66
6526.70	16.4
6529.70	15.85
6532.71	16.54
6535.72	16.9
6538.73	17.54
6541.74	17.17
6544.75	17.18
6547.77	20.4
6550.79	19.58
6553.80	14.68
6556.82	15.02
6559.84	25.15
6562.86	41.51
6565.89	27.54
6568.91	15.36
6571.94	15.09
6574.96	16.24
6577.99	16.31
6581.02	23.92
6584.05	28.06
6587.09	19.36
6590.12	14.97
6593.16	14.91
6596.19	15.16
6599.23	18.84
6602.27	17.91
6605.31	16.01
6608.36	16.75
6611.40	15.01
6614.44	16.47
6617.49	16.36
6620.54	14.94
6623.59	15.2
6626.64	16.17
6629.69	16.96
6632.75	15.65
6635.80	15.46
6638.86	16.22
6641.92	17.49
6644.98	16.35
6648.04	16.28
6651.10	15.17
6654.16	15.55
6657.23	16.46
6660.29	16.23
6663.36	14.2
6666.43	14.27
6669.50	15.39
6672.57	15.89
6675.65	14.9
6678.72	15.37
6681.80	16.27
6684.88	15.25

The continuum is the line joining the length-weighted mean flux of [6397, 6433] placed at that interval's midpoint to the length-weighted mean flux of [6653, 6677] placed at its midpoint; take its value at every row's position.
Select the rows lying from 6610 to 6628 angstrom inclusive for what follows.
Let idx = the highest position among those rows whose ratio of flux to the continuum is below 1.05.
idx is 6626.64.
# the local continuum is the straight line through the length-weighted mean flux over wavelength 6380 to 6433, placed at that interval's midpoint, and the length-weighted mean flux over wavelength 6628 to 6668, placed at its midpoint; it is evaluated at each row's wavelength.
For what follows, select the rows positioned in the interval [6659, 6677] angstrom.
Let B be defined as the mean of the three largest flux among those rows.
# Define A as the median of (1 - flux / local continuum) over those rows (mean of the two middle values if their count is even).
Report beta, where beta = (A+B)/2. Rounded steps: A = 0.045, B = 15.8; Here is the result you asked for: 7.9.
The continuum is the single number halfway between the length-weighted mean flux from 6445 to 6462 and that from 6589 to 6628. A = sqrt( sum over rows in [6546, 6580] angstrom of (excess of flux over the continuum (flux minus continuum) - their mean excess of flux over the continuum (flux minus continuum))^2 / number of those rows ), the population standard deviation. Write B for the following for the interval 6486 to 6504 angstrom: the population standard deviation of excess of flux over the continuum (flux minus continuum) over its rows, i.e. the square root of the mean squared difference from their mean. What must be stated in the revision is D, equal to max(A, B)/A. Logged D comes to 1.0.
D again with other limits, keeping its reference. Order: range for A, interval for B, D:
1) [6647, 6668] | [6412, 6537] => 1.3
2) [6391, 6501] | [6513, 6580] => 4.7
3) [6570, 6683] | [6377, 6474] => 1.0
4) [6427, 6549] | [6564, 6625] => 2.9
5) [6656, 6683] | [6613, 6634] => 1.0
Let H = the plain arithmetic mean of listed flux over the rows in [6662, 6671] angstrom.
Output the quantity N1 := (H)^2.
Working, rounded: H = 14.6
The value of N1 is 214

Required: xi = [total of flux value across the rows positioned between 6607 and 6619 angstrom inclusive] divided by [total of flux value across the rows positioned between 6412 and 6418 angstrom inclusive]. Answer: 1.9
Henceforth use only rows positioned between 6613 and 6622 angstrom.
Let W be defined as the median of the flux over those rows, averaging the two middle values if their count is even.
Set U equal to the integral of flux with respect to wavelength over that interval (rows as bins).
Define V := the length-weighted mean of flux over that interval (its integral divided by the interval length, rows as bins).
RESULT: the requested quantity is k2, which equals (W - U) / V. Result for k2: -8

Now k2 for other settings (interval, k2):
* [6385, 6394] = -8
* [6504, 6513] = -8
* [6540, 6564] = -23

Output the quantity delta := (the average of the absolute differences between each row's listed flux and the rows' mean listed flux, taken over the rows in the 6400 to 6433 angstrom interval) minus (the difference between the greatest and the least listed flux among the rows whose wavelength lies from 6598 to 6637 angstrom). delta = -3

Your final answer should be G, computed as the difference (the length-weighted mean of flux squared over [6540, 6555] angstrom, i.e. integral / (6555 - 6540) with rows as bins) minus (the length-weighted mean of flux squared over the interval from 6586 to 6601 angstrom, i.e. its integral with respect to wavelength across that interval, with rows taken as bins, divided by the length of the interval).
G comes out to 44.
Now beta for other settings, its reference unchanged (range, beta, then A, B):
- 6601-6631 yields 8.6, -0.025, 17.2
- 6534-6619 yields 16.2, -0.060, 32.4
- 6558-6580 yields 15.7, -0.027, 31.4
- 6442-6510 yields 9.1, 0.002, 18.2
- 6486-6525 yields 8.5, -0.022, 16.9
